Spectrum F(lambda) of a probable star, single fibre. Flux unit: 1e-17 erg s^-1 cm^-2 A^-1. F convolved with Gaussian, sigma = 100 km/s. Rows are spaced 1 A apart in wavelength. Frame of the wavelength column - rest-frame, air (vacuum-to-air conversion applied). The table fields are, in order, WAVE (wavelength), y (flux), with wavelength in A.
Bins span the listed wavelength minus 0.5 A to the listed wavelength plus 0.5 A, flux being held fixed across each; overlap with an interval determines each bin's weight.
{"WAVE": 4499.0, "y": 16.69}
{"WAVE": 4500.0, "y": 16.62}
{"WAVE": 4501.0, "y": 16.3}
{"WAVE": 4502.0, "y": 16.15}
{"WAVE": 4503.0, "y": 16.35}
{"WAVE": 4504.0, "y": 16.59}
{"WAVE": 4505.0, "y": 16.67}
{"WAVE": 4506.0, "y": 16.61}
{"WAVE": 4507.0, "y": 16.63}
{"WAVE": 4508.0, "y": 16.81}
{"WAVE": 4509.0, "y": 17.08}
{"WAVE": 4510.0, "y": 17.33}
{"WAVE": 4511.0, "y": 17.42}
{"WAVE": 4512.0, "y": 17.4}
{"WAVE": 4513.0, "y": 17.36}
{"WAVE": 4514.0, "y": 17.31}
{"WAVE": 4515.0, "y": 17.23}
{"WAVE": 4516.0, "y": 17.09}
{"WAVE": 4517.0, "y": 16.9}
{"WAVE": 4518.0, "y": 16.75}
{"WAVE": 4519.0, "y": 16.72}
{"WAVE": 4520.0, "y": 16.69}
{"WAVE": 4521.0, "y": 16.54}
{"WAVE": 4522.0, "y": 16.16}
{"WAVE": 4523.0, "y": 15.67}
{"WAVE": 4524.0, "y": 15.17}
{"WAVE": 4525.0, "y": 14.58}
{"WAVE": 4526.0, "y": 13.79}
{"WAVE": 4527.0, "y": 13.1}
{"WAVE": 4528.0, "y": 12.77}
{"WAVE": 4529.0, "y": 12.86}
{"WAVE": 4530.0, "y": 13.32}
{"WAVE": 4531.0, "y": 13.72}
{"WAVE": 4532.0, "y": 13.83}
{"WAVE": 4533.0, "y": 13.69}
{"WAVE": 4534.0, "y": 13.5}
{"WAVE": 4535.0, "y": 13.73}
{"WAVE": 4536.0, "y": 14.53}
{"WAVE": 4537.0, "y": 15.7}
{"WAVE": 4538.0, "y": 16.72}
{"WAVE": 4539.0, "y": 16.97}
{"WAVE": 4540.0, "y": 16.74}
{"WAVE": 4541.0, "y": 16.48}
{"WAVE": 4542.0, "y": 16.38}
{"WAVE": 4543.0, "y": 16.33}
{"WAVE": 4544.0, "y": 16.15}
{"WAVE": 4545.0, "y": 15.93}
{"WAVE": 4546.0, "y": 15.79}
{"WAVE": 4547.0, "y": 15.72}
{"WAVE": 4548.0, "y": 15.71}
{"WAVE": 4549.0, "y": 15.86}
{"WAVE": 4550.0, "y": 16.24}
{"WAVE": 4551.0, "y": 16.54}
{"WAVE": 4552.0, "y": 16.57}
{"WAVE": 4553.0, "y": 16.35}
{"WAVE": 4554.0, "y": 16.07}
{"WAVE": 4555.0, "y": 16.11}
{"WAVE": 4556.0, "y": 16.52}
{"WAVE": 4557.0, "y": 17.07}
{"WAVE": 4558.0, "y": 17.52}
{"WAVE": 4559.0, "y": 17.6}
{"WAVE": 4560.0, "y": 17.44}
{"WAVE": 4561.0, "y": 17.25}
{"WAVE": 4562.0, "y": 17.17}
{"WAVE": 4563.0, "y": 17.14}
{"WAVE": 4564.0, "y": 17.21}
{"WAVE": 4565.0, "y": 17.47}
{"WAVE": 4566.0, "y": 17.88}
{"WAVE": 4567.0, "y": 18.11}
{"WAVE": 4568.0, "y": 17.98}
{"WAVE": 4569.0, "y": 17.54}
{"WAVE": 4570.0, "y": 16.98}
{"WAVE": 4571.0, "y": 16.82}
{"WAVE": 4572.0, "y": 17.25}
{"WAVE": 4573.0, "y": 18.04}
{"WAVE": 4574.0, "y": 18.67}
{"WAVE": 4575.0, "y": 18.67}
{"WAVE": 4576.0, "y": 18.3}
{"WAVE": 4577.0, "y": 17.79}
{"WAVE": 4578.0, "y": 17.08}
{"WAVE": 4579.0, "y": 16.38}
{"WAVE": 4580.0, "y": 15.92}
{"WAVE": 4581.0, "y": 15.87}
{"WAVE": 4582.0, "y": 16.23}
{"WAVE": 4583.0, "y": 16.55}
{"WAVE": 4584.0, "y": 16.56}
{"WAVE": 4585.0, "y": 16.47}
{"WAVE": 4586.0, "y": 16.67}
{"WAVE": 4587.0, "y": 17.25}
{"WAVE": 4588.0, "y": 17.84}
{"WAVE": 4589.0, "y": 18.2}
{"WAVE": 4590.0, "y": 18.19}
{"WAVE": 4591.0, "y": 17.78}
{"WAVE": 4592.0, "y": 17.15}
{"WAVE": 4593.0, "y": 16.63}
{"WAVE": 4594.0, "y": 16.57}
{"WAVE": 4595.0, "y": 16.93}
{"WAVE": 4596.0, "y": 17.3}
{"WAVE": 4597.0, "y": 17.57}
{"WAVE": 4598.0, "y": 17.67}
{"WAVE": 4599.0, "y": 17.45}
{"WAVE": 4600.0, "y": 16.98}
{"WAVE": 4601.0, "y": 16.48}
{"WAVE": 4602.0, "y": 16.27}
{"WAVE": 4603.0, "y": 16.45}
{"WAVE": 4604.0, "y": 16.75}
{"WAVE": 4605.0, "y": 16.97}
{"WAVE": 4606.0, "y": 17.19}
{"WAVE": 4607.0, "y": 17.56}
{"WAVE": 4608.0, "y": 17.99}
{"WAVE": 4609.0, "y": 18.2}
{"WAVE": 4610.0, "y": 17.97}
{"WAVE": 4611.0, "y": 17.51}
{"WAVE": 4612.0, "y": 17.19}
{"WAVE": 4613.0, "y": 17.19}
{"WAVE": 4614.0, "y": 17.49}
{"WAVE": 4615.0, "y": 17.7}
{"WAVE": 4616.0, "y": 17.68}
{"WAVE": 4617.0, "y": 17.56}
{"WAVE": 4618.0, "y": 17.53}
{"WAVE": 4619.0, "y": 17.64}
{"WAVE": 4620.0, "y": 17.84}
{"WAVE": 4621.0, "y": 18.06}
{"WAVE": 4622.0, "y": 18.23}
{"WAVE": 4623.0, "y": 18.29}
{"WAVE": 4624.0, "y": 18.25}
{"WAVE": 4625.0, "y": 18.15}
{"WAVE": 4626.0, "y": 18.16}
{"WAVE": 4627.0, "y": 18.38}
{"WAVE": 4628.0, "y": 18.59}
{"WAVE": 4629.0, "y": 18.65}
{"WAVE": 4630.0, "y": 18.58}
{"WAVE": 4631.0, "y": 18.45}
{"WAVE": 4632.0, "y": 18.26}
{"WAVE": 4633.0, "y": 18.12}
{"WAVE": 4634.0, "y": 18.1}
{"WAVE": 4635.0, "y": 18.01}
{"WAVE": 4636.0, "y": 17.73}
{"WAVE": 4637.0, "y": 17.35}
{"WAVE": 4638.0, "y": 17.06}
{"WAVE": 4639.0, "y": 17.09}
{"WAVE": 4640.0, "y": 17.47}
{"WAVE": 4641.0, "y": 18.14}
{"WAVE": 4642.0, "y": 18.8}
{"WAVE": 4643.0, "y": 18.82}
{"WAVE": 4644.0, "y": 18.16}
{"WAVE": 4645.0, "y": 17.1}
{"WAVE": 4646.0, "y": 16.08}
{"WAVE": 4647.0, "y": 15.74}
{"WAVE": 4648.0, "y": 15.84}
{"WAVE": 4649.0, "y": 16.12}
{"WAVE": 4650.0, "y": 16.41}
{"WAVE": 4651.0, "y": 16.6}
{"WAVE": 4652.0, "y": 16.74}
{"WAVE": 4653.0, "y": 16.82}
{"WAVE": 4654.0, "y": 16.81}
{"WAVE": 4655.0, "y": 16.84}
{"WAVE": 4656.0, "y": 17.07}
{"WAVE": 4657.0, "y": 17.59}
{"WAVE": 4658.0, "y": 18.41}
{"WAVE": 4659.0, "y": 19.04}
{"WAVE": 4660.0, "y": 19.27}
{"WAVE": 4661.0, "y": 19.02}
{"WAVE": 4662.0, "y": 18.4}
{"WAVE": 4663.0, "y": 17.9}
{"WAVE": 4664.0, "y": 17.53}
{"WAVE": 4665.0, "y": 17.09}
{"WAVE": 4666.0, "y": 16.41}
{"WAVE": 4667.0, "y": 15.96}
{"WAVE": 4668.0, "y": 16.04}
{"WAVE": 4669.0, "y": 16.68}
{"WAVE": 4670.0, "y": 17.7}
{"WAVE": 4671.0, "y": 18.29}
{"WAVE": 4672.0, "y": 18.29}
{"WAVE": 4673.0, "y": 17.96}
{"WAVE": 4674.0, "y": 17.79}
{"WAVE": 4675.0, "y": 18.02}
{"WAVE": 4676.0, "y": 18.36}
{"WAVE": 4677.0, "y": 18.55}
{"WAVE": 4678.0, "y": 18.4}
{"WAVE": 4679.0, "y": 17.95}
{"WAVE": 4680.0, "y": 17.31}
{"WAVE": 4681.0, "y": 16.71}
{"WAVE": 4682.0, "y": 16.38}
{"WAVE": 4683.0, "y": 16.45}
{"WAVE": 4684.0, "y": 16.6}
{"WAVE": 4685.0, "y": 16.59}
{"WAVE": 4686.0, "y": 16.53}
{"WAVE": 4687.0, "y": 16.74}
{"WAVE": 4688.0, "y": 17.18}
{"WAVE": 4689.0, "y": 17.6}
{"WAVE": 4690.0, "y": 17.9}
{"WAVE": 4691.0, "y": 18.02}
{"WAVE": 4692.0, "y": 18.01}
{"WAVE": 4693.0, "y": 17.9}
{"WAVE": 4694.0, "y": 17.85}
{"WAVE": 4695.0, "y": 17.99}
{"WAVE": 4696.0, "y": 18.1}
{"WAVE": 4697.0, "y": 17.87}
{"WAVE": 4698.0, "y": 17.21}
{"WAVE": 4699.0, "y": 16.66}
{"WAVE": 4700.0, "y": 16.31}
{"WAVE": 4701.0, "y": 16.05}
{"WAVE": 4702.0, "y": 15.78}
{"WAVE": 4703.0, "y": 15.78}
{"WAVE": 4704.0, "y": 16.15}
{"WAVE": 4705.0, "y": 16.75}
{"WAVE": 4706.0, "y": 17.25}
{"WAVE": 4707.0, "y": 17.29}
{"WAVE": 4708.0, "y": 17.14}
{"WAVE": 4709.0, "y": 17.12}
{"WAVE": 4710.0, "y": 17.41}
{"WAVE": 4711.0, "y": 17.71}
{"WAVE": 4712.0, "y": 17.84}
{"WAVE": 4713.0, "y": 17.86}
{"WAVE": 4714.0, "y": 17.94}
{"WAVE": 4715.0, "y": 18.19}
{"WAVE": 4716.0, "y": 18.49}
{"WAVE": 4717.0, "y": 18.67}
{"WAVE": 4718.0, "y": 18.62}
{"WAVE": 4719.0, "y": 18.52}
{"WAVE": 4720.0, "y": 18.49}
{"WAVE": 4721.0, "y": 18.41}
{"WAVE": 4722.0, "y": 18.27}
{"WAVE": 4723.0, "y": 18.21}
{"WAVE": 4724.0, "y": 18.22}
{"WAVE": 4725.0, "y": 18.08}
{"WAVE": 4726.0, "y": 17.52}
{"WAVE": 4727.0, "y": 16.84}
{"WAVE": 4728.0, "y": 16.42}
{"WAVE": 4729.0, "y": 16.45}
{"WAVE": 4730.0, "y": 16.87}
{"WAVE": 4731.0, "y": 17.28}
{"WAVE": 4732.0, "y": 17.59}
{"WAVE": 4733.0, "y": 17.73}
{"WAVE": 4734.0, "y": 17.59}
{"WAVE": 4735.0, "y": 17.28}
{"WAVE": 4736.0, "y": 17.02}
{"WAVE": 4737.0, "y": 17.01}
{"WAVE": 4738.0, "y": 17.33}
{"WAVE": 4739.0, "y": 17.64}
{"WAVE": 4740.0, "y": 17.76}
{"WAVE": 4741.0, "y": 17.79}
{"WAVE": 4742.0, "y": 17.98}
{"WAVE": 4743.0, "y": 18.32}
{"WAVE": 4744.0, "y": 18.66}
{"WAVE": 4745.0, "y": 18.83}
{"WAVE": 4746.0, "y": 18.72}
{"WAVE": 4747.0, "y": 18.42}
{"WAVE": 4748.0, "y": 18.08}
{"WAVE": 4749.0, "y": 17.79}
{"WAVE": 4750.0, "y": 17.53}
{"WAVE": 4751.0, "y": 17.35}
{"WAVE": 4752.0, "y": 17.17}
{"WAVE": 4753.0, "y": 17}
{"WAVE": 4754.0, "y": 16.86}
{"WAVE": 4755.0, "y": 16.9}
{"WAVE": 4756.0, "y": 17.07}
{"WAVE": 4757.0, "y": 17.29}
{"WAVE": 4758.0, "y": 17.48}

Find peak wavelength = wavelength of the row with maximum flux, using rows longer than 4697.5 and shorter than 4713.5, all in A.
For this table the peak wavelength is 4713.0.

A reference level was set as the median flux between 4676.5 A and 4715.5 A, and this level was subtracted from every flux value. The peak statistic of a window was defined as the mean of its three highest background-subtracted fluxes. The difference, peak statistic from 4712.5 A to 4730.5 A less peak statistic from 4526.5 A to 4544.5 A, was 1.8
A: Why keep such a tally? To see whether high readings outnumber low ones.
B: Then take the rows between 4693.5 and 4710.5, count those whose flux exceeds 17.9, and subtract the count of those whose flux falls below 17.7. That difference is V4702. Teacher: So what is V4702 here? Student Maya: -11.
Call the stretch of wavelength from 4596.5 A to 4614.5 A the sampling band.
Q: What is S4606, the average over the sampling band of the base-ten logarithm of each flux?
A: 1.24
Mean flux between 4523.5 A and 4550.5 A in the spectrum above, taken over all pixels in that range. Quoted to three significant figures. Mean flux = 15.0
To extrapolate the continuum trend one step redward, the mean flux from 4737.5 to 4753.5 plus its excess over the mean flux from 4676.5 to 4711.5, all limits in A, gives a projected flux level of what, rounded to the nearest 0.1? 18.6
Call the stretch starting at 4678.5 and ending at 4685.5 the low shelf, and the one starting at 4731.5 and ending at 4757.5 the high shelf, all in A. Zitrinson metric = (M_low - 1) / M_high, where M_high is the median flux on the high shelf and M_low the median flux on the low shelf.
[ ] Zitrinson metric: 0.887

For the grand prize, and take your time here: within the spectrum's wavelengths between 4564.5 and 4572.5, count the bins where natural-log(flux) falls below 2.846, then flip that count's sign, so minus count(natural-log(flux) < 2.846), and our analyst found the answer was -2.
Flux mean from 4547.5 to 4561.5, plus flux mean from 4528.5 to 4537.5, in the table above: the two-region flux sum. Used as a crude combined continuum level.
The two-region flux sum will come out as 30.5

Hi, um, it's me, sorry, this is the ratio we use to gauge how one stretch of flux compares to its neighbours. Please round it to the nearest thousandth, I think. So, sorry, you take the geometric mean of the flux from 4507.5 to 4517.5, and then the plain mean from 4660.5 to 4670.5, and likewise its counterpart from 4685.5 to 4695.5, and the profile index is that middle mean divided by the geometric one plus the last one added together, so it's 0.497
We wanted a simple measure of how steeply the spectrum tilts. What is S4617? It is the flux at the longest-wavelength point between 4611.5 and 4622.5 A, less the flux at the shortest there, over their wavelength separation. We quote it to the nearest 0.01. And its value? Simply 0.10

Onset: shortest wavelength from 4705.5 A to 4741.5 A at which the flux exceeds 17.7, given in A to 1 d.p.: 4711.0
